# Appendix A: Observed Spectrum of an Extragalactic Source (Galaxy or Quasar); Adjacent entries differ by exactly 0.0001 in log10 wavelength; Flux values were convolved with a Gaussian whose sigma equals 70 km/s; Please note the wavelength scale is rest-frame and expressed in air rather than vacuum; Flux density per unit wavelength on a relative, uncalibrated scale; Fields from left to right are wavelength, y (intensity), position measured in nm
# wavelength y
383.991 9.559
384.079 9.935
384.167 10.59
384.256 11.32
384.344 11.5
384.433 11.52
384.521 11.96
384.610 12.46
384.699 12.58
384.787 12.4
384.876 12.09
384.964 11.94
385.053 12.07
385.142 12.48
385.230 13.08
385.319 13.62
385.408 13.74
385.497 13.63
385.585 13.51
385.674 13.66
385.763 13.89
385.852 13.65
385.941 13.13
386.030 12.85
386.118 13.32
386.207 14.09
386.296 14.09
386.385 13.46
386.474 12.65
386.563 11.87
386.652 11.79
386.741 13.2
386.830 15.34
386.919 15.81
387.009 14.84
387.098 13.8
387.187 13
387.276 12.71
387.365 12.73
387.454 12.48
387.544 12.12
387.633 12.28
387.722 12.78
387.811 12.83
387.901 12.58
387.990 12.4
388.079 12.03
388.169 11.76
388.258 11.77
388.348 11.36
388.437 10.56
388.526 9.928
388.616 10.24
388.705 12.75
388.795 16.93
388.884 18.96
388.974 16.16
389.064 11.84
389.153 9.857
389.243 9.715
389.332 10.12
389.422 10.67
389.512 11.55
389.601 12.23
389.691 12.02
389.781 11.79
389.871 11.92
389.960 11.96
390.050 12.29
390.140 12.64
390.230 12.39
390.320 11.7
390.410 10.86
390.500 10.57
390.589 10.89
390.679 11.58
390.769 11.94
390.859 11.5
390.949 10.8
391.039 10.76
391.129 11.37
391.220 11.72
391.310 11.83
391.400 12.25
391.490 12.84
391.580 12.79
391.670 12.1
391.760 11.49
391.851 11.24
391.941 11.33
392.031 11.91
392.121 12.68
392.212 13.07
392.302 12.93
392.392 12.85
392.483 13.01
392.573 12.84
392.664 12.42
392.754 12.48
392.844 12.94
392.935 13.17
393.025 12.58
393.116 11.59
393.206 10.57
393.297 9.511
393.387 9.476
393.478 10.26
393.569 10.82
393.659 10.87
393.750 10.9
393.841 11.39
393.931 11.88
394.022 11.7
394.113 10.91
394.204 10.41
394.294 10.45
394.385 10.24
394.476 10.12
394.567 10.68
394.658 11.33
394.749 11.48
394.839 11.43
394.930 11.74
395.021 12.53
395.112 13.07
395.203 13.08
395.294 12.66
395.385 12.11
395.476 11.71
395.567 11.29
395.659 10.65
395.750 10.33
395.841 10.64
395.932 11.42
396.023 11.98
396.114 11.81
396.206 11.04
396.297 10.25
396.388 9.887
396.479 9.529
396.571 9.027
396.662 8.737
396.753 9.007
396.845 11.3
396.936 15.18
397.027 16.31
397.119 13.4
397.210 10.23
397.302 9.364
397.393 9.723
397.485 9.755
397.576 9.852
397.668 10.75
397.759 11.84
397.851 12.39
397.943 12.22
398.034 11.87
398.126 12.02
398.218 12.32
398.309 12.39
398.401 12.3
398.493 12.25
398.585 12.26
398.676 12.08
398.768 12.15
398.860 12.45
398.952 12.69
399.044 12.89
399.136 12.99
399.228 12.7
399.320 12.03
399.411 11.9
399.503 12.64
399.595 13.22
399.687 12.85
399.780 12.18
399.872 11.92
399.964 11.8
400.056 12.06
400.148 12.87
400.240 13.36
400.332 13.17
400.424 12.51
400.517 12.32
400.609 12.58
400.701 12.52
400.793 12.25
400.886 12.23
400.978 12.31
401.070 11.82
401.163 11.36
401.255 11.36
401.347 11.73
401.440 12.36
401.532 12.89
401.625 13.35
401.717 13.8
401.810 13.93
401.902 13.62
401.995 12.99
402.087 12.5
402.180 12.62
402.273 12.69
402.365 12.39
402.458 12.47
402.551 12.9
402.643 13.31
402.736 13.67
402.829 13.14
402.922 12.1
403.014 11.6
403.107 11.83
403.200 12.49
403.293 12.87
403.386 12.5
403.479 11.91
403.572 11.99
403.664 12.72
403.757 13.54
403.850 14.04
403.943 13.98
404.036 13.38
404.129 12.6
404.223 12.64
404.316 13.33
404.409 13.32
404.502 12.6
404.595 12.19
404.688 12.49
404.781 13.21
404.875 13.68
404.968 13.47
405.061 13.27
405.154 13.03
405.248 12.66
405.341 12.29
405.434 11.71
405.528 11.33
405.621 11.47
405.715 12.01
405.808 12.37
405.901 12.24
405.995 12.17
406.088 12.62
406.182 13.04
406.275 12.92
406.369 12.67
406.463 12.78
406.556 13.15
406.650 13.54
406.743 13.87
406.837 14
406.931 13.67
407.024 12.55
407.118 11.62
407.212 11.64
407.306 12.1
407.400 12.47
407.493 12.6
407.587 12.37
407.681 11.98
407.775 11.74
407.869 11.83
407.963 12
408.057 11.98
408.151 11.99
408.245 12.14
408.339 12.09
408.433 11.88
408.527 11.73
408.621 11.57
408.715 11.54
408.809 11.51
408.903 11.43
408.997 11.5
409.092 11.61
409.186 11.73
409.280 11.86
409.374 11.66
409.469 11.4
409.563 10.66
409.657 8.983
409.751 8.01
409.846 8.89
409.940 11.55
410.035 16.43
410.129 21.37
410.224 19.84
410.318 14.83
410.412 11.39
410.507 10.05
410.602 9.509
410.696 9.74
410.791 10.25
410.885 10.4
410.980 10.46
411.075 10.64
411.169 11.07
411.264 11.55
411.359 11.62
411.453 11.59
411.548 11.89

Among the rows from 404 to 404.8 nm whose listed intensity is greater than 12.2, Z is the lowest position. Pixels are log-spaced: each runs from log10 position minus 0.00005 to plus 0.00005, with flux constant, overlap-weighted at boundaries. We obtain 404.036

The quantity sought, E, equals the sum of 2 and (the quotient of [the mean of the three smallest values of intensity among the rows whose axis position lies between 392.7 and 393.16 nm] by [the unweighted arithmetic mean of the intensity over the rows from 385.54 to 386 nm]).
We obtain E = 2.90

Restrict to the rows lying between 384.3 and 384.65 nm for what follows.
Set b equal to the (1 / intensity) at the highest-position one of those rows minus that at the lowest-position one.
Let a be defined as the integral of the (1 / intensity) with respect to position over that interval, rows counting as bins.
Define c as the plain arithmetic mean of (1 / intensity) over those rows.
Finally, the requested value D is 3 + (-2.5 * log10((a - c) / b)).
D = 0.7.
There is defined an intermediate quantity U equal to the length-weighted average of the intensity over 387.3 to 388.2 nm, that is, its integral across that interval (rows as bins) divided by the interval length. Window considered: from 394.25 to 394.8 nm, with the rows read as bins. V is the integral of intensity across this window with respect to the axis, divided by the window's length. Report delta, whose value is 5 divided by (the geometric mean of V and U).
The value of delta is 0.433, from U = 12.4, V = 10.7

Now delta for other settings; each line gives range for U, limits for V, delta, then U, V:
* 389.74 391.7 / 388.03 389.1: 0.407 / 11.7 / 12.9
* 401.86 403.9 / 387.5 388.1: 0.397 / 12.7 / 12.5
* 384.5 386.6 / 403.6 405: 0.382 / 13.0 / 13.1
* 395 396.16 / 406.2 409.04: 0.415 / 11.8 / 12.3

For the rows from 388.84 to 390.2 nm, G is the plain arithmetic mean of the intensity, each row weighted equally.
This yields 12.2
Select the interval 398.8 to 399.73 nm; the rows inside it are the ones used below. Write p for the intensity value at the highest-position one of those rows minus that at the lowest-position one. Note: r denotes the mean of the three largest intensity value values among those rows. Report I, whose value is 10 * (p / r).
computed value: 0.3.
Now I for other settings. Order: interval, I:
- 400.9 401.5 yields 0.0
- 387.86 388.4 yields -1.0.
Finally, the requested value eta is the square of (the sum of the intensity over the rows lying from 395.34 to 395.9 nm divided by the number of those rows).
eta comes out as 124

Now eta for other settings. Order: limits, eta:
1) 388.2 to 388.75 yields 123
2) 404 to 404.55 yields 168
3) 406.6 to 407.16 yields 174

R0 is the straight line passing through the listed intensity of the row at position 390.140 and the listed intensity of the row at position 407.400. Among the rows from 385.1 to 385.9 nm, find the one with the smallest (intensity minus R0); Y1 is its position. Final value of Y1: 385.142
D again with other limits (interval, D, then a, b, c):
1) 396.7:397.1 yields 3.0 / 0.033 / -0.0497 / 0.082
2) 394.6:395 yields -0.1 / 0.035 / -0.0031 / 0.087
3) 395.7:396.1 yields 1.5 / 0.036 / -0.0133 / 0.090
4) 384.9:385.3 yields 0.9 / 0.032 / -0.0073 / 0.081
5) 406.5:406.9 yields 0.6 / 0.029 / -0.0046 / 0.073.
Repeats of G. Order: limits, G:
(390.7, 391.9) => 11.7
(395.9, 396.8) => 10.3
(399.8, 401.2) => 12.3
